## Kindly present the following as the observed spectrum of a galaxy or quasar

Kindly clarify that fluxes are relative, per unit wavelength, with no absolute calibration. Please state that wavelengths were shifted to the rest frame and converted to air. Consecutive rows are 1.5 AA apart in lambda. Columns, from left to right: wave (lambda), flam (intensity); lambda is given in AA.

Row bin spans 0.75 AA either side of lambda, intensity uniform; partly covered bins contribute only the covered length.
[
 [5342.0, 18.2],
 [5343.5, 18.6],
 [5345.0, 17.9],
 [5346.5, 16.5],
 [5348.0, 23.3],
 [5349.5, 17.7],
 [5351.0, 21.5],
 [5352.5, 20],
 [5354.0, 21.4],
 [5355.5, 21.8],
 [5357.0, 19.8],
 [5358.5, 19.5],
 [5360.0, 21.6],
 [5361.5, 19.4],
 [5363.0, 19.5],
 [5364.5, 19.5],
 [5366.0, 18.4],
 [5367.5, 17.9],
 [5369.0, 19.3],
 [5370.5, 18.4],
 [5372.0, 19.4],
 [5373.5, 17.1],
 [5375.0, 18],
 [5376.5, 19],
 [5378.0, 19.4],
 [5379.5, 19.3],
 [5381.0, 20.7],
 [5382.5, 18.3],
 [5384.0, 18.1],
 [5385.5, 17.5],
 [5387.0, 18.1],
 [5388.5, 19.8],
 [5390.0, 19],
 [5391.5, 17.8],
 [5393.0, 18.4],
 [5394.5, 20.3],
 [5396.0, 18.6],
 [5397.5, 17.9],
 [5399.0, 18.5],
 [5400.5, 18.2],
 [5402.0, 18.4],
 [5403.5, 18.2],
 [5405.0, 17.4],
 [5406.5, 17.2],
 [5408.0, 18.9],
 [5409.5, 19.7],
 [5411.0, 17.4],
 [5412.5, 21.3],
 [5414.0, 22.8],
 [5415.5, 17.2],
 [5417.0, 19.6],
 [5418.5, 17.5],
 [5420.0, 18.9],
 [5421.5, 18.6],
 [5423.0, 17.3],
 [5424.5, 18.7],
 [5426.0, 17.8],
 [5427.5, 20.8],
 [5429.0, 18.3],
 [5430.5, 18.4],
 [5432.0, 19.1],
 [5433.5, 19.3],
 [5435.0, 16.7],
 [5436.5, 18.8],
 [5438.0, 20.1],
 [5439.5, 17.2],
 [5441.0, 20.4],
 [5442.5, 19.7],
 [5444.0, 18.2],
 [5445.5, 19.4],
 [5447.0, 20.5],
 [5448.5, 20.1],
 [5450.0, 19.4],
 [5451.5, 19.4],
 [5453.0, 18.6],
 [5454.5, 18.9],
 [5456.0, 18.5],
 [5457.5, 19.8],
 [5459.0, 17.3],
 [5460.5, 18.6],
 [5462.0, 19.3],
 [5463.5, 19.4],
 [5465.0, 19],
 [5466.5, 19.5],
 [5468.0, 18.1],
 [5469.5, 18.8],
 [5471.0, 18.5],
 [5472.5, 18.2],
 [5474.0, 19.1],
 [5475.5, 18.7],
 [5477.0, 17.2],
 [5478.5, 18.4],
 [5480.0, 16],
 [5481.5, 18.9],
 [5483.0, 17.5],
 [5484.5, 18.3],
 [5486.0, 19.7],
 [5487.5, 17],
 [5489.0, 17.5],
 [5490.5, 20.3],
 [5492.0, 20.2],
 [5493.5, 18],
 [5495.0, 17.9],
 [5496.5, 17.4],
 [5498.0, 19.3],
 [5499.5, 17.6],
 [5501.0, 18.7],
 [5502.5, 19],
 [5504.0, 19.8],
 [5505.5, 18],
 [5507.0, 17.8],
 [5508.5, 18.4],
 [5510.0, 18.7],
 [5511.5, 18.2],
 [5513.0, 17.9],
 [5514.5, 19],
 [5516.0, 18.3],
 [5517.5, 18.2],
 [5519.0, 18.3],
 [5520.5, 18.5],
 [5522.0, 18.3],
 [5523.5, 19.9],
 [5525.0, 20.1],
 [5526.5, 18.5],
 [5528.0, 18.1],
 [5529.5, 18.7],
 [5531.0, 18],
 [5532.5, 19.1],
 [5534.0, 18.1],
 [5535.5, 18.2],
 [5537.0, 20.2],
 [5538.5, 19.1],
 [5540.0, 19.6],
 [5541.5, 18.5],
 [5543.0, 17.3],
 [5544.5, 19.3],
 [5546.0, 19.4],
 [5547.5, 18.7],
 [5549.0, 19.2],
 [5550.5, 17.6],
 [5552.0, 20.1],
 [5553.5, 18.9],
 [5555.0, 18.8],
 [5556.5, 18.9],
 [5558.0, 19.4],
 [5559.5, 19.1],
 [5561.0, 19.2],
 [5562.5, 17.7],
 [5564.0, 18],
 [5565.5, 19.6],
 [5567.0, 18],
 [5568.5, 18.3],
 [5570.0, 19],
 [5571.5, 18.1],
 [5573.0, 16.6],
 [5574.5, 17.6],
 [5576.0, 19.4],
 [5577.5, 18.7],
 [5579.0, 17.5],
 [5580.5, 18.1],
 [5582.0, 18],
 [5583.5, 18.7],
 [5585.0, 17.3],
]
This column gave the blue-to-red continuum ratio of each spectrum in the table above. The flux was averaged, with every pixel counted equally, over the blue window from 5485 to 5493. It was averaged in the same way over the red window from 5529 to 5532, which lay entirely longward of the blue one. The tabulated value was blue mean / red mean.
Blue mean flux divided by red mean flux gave 1.03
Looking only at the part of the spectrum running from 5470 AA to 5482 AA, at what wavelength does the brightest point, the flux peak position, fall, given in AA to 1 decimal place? 5474.0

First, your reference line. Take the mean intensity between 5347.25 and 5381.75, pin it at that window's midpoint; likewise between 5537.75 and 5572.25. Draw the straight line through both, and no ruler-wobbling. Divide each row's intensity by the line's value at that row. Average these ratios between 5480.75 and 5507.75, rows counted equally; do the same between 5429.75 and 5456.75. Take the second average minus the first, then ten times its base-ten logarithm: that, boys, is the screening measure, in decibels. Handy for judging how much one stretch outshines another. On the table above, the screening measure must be -18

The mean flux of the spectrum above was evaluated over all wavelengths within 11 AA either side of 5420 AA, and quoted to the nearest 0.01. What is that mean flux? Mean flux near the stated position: 18.95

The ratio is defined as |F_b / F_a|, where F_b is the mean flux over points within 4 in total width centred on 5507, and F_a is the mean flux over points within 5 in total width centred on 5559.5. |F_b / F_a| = 0.94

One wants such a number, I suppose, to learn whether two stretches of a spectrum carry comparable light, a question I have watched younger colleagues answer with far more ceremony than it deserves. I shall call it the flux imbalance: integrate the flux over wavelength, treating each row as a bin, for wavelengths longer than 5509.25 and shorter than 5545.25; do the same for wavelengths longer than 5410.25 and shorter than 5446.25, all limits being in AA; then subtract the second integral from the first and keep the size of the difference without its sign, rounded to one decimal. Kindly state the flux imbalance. 8.1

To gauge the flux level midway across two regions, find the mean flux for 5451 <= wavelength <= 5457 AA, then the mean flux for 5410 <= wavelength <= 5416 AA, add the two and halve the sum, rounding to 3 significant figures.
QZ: 19.3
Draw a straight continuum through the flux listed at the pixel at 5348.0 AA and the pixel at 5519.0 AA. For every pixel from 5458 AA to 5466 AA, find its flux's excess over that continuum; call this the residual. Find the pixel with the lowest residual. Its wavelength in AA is 5459.0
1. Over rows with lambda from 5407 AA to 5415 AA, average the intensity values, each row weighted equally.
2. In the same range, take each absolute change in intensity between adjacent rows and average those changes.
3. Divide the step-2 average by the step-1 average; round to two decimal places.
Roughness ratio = 0.11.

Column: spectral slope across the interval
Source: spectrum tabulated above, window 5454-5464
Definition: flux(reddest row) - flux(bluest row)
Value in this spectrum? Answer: 0.50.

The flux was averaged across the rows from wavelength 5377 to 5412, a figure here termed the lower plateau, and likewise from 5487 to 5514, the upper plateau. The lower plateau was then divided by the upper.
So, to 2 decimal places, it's 1.01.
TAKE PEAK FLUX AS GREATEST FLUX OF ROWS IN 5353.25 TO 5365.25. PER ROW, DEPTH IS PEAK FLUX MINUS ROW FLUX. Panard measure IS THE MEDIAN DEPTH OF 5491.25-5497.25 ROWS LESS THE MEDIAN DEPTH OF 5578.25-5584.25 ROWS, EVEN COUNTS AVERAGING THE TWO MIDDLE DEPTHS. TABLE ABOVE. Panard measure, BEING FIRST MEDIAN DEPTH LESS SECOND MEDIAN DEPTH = 0.10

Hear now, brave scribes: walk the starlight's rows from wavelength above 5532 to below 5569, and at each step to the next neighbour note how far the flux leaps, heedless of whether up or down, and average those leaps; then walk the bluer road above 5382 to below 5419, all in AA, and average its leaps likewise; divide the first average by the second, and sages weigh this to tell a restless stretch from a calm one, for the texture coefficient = 0.67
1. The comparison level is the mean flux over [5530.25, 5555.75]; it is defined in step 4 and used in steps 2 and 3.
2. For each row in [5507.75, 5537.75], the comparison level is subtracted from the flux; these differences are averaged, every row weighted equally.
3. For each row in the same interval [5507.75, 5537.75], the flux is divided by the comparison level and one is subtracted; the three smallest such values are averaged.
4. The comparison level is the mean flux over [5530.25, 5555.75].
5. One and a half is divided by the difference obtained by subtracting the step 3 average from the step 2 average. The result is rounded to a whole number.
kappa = -10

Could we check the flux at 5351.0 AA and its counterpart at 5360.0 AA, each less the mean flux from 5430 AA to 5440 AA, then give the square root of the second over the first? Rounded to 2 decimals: 1.02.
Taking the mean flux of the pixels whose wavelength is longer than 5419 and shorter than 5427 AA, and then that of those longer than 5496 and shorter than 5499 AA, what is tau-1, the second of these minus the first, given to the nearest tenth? 0.1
